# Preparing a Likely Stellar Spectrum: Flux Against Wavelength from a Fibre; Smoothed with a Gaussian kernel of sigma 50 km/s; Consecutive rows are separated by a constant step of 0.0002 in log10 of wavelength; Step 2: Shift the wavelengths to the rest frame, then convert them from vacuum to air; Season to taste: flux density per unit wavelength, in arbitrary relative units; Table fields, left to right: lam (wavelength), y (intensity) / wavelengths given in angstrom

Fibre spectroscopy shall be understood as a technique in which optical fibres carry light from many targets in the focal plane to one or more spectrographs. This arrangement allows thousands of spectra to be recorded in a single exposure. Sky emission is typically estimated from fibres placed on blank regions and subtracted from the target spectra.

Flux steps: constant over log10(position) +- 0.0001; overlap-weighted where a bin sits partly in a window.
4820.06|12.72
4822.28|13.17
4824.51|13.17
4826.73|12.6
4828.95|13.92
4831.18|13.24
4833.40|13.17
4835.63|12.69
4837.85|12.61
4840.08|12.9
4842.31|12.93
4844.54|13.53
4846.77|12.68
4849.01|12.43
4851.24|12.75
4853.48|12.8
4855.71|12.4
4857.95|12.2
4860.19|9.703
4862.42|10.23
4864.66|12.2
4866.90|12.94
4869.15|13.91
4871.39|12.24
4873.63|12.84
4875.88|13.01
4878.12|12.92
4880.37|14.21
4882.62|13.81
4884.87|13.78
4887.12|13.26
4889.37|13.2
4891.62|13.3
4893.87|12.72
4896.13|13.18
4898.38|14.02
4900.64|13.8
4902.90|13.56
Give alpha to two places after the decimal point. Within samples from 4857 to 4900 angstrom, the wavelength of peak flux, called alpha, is 4880.37 angstrom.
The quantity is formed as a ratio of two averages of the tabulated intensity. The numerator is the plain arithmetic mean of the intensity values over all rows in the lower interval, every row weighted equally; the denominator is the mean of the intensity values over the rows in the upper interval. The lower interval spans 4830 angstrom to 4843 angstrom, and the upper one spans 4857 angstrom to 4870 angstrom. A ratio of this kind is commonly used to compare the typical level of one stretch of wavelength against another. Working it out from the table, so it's 1.09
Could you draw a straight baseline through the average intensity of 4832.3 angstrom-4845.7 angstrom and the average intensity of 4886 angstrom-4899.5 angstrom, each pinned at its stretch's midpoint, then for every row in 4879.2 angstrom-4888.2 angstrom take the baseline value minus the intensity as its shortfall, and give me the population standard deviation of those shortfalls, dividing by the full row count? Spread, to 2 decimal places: 0.35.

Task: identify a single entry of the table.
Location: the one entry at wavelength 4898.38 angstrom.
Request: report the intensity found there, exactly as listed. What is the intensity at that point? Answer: 14.02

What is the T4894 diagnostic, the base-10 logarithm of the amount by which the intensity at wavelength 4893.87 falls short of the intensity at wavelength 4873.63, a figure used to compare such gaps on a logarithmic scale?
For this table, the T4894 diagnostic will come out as -0.9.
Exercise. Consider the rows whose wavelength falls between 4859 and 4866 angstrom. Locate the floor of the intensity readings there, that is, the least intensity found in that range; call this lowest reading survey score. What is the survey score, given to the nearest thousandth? 9.703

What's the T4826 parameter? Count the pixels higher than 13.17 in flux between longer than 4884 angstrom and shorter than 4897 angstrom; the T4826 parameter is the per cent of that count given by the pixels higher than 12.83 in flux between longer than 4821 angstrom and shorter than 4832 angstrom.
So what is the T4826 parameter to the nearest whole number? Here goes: 80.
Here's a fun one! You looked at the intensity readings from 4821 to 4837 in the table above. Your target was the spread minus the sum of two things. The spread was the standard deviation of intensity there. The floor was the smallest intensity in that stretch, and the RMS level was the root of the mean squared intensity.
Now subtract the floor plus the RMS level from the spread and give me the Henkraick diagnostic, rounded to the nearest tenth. -25.3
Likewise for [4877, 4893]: -26.0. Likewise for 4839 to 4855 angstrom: -25.0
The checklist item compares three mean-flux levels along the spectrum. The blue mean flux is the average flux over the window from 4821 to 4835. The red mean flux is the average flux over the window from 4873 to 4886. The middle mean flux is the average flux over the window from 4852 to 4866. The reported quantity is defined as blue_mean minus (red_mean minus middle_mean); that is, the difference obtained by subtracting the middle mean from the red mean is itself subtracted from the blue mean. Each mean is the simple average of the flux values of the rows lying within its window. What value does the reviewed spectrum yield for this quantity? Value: 11.4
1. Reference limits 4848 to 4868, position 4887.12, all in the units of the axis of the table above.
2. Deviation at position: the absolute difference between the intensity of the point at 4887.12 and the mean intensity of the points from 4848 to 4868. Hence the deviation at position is 1.3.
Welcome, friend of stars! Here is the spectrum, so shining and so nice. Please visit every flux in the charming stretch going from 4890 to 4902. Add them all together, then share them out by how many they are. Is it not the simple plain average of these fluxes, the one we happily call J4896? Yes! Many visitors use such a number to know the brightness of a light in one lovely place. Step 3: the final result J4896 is 13.40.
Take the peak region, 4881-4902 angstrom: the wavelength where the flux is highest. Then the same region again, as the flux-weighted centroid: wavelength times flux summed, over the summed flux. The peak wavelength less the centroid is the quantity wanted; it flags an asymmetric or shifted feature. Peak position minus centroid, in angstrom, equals 6.8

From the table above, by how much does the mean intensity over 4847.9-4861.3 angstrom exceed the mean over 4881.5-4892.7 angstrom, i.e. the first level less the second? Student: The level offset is -1.4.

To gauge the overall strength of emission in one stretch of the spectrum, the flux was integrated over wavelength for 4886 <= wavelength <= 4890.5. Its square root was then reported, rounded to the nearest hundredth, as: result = 7.72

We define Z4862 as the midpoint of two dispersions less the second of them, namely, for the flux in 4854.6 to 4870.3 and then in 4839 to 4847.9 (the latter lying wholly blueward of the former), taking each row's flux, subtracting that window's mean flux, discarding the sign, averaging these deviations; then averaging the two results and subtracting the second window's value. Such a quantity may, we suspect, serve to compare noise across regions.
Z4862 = 0.43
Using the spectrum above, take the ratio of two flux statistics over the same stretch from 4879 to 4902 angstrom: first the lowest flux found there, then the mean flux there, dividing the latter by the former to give 1.06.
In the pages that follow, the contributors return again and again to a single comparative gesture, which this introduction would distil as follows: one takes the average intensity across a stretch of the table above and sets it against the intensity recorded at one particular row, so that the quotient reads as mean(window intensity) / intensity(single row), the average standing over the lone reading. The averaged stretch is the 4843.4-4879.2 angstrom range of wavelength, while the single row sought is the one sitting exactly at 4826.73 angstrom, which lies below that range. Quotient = 0.99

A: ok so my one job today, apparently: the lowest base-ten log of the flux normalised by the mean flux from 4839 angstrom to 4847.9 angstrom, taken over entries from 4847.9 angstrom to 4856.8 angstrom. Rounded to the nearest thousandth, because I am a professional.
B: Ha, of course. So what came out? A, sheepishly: -0.021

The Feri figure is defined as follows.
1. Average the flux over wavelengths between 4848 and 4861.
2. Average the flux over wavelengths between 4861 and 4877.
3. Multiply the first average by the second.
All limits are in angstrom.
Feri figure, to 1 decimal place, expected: 150.4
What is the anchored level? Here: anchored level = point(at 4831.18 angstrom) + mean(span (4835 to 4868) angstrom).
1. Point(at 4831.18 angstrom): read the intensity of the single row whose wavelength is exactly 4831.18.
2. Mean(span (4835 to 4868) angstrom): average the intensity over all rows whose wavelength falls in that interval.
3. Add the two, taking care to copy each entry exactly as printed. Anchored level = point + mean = 25.6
